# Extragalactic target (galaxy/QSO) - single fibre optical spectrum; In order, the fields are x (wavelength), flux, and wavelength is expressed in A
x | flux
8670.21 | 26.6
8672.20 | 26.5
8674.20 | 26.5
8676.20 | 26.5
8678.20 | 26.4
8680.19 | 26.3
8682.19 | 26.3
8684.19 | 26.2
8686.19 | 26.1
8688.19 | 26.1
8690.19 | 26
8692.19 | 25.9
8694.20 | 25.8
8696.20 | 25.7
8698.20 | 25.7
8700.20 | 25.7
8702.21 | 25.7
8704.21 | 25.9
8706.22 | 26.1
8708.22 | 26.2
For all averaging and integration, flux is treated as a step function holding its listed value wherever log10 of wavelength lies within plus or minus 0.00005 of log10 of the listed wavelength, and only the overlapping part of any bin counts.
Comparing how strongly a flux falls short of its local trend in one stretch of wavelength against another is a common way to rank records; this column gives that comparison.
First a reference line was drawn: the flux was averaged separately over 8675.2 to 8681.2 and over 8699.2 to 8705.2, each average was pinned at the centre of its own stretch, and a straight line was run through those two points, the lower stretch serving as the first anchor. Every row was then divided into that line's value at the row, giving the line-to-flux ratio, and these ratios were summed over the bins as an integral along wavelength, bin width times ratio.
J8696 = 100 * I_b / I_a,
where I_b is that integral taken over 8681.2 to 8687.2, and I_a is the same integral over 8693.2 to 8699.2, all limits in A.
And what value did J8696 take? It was 99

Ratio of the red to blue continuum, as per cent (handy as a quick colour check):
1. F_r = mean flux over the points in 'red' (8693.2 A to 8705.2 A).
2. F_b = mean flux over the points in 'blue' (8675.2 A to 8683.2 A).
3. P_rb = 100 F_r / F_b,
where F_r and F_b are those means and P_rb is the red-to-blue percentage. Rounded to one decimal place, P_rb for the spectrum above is 97.6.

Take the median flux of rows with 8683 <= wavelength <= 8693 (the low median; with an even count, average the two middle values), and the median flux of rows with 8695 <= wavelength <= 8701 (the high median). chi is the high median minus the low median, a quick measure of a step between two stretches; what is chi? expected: -0.40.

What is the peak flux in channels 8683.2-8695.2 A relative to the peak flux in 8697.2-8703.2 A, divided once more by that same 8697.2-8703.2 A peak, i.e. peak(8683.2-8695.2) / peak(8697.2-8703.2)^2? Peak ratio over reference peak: 0.0397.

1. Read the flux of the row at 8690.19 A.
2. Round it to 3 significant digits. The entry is 26.0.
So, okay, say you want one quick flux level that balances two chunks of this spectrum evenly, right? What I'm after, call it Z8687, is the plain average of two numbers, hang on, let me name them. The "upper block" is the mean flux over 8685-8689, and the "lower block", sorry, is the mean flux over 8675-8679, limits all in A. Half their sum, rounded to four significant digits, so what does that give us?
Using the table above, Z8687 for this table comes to 26.27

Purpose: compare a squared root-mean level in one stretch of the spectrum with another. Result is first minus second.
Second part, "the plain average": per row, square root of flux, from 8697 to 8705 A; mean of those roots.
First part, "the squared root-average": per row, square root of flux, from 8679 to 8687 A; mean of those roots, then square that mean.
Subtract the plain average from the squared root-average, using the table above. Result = 21.2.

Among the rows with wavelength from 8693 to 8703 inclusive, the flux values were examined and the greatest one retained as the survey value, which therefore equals 25.8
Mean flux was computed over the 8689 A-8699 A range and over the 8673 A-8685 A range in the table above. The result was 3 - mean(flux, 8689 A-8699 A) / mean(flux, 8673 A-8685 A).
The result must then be 2.021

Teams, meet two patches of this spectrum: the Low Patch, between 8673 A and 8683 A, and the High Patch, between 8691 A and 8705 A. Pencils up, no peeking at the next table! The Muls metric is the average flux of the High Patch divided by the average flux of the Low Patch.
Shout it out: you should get 0.976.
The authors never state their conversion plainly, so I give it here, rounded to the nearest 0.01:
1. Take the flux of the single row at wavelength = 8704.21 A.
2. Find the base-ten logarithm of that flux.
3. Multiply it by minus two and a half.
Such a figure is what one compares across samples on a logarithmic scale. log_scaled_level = -3.53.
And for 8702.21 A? -3.52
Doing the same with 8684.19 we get -3.55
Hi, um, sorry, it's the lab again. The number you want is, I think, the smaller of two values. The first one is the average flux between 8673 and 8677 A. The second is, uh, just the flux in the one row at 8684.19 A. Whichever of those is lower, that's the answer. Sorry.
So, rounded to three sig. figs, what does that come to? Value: 26.2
